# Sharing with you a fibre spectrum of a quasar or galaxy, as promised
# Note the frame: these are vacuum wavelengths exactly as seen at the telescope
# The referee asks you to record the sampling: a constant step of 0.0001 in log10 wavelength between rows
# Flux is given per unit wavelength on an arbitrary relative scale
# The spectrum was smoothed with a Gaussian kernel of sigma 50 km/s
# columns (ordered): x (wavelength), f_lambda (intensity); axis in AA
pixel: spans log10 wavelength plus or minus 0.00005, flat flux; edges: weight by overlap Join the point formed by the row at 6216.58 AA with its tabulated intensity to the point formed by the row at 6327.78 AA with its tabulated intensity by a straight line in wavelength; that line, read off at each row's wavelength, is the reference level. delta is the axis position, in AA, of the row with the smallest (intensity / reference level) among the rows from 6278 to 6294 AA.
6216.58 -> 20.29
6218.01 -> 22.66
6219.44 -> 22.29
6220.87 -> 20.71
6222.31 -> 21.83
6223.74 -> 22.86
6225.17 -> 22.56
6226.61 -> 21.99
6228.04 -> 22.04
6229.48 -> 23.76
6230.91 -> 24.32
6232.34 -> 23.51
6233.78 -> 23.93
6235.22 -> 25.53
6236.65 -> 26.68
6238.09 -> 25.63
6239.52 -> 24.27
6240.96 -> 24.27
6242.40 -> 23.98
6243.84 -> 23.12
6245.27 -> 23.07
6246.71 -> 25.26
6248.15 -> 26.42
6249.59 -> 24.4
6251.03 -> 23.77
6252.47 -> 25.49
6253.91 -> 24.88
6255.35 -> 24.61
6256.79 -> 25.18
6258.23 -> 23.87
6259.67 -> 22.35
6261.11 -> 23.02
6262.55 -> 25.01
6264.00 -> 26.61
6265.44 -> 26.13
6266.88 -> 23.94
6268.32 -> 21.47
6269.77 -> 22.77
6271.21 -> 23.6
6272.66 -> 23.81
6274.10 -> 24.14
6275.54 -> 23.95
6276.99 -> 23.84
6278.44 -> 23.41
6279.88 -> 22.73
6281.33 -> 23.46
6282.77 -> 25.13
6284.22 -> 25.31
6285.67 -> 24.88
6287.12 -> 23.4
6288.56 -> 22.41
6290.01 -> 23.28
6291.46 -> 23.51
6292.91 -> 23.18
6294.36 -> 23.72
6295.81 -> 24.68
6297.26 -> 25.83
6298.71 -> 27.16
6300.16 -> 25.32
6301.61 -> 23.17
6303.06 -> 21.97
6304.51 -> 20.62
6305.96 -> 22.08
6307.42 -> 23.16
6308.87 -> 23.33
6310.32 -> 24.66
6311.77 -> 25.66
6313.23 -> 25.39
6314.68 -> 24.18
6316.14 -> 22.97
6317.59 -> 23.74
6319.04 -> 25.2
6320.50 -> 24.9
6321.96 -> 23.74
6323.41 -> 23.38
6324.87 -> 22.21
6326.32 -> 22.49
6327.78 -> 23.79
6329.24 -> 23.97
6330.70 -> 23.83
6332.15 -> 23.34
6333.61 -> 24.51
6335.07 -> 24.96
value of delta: 6288.56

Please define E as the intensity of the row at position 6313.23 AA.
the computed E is 25.39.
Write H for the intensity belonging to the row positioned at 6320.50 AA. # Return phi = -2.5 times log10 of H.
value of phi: -3.49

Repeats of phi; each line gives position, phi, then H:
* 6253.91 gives -3.49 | 24.88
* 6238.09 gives -3.52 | 25.63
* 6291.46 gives -3.43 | 23.51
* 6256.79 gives -3.50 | 25.18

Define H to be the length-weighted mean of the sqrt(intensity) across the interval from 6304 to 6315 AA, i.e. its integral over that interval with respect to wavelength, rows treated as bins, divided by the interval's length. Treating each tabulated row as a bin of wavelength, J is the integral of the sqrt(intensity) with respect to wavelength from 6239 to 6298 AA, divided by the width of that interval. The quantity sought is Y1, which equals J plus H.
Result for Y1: 9.77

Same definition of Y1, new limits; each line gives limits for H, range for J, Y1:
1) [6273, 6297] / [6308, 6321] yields 9.83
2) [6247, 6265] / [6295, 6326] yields 9.86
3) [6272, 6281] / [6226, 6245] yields 9.77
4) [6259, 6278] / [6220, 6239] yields 9.73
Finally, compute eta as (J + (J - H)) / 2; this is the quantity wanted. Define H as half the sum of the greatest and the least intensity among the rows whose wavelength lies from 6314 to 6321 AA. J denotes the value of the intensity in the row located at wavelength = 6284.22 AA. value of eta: 13.3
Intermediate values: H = 24.1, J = 25.31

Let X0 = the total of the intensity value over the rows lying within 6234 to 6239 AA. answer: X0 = 77.8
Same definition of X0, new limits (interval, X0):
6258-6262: 69.2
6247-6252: 74.6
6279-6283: 71.3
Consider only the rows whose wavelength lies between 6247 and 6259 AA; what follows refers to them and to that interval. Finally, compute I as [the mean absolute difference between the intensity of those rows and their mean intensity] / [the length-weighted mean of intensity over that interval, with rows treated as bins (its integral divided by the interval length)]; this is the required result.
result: 0.027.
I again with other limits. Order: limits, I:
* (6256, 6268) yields 0.050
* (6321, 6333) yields 0.021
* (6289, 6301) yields 0.047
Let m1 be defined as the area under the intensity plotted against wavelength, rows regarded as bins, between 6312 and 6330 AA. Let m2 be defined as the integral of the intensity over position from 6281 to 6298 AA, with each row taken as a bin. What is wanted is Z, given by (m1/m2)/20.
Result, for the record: 0.0525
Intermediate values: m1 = 430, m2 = 409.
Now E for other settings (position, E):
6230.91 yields 24.32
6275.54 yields 23.95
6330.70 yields 23.83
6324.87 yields 22.21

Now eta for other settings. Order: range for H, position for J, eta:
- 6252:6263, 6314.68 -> 12.2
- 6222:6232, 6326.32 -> 11.0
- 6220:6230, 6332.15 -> 12.2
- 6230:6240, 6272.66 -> 11.3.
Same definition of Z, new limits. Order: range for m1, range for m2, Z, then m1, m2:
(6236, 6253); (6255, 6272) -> 0.0513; 419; 409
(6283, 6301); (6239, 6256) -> 0.0528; 439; 416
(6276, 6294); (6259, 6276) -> 0.0525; 427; 406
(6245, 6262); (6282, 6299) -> 0.0502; 415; 413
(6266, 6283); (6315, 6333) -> 0.0469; 400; 426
